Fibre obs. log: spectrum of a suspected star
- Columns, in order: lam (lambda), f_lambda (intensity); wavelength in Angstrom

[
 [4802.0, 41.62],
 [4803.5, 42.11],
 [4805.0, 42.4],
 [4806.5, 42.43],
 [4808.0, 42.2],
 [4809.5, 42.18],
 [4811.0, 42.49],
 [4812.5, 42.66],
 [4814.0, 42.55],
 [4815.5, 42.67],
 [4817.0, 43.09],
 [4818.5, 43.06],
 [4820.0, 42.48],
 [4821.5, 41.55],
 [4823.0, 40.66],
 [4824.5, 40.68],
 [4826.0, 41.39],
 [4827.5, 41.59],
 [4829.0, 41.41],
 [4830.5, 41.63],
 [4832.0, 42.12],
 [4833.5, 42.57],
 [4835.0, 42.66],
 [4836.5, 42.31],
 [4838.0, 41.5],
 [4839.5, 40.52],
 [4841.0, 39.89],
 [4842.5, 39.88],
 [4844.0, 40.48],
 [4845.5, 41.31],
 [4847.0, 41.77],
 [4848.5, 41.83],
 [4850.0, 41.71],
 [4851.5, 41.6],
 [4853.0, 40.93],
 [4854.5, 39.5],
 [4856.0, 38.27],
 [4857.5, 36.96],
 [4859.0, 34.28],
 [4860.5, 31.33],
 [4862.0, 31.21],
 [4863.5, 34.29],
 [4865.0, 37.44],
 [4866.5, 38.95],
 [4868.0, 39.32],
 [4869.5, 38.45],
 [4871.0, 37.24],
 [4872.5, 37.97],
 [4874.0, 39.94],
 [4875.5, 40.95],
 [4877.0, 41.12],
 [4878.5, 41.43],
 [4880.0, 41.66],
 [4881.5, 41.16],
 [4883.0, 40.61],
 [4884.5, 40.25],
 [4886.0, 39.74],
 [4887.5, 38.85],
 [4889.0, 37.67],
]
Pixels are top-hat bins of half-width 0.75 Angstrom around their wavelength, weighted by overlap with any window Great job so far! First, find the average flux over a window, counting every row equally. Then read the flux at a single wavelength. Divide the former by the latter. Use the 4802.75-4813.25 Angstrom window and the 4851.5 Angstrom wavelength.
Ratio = 1.02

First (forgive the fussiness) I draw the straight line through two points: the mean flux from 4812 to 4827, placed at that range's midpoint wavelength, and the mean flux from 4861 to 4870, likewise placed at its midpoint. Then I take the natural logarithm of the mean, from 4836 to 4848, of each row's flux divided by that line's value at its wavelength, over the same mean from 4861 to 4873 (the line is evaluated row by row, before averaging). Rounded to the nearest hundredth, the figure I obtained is 0.03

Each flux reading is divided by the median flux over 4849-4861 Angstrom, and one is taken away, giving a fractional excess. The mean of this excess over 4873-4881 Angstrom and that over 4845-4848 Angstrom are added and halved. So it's 0.06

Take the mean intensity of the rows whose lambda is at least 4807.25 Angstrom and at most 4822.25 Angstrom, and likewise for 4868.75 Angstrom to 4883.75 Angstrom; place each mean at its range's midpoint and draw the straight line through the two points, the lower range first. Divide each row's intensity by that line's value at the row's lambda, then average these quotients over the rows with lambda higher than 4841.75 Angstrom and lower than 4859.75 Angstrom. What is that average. 0.97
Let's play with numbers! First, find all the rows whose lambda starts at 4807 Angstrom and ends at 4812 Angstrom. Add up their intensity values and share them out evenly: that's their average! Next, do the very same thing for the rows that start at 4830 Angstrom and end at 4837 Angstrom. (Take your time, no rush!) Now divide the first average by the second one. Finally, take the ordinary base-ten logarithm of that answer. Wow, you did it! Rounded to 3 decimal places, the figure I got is 0.000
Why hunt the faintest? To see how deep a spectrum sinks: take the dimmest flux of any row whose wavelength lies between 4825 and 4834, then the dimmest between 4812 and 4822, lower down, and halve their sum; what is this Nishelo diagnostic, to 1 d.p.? 41.5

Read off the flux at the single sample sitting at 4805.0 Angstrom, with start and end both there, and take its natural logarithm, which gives 3.75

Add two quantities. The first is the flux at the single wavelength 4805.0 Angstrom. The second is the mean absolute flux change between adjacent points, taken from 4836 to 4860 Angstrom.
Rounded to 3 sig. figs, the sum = 43.2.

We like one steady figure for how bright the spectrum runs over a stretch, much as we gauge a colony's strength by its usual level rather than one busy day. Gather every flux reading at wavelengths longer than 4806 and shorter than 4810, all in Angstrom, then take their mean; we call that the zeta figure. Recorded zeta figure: 42.3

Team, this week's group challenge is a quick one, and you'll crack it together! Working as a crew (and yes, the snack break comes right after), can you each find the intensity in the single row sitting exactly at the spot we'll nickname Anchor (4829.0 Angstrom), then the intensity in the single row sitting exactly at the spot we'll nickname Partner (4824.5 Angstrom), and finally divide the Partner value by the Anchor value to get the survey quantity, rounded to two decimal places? 0.98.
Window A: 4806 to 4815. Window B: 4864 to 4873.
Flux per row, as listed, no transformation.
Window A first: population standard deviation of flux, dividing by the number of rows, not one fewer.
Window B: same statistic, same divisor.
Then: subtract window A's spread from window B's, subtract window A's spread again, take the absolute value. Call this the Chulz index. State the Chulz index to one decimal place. 0.4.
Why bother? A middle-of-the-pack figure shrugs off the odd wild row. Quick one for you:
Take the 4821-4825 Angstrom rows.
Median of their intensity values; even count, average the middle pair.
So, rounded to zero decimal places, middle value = 41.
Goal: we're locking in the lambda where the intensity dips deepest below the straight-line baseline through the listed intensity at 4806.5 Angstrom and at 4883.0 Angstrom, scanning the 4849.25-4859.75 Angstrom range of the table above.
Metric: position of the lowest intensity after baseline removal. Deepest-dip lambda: 4859.0 Angstrom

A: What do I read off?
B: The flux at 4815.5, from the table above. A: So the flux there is 42.67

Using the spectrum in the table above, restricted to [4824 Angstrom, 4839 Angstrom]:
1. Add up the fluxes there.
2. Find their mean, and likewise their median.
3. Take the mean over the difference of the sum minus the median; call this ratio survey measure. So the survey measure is 0.11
